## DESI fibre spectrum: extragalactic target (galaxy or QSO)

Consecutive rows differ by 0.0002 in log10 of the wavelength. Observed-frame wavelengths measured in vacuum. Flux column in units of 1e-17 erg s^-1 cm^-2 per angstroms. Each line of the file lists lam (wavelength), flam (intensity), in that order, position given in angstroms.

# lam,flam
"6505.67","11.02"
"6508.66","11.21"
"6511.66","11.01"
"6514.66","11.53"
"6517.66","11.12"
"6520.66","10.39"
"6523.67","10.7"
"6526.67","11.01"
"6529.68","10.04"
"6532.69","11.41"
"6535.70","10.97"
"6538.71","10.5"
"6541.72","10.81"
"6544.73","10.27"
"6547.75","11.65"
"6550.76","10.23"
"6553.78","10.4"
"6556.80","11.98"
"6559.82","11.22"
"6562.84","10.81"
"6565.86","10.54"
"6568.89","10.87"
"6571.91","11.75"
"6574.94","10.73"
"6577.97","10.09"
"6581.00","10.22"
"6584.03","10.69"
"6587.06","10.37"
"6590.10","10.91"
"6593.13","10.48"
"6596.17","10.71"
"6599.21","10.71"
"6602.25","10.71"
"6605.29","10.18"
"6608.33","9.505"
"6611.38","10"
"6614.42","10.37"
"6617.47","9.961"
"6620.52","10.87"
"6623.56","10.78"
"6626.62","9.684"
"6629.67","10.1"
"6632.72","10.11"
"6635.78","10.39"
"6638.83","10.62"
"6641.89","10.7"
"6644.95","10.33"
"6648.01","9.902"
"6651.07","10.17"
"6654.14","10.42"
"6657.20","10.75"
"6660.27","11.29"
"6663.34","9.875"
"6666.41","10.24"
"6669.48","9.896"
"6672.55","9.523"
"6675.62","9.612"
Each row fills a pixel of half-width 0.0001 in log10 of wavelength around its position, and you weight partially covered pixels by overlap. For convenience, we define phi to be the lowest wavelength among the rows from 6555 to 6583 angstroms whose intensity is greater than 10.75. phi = 6556.80 angstroms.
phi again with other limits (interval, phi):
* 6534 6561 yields 6535.70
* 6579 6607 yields 6590.10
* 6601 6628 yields 6620.52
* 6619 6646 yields 6620.52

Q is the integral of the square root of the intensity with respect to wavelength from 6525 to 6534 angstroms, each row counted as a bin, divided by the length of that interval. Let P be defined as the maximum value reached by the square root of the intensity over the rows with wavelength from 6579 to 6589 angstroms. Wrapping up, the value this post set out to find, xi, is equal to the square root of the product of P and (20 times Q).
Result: 14.7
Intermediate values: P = 3.27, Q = 3.29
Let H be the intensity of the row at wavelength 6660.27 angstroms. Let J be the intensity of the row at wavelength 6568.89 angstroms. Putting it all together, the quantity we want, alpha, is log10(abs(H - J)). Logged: -0.4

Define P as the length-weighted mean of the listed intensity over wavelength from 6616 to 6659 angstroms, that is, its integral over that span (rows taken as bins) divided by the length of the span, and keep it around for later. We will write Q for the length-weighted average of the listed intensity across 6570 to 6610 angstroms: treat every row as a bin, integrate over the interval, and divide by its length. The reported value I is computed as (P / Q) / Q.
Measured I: 0.093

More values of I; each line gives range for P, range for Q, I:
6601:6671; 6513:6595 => 0.088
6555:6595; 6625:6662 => 0.101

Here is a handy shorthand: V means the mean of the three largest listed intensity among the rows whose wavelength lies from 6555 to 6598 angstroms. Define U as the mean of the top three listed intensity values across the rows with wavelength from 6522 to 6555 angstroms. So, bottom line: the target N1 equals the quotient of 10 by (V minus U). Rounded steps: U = 11.4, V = 11.65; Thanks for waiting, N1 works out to 34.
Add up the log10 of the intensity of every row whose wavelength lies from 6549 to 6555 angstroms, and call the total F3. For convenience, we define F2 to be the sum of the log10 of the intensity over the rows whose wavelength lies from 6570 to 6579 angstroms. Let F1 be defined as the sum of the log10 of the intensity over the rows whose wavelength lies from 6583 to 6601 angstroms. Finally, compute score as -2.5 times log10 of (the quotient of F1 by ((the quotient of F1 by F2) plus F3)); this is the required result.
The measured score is -0.5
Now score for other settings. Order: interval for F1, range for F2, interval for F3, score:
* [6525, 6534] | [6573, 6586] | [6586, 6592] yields -0.1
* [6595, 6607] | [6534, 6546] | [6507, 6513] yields -0.3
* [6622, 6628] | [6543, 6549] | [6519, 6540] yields 1.5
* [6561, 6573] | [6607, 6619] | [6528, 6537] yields 0.0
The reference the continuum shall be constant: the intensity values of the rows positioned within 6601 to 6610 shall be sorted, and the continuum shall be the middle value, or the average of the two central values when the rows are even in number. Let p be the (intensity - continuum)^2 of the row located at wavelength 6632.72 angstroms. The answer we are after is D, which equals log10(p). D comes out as -2.3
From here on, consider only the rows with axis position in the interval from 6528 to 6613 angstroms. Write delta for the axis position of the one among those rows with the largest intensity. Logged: 6556.80 angstroms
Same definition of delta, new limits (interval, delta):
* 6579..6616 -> 6590.10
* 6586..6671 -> 6660.27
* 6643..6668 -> 6660.27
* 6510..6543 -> 6514.66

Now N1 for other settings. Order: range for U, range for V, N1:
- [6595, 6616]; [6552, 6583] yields 11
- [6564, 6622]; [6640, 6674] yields -38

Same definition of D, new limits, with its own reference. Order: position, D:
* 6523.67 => -0.6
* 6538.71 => -1.0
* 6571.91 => 0.4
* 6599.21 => -0.6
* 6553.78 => -1.3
